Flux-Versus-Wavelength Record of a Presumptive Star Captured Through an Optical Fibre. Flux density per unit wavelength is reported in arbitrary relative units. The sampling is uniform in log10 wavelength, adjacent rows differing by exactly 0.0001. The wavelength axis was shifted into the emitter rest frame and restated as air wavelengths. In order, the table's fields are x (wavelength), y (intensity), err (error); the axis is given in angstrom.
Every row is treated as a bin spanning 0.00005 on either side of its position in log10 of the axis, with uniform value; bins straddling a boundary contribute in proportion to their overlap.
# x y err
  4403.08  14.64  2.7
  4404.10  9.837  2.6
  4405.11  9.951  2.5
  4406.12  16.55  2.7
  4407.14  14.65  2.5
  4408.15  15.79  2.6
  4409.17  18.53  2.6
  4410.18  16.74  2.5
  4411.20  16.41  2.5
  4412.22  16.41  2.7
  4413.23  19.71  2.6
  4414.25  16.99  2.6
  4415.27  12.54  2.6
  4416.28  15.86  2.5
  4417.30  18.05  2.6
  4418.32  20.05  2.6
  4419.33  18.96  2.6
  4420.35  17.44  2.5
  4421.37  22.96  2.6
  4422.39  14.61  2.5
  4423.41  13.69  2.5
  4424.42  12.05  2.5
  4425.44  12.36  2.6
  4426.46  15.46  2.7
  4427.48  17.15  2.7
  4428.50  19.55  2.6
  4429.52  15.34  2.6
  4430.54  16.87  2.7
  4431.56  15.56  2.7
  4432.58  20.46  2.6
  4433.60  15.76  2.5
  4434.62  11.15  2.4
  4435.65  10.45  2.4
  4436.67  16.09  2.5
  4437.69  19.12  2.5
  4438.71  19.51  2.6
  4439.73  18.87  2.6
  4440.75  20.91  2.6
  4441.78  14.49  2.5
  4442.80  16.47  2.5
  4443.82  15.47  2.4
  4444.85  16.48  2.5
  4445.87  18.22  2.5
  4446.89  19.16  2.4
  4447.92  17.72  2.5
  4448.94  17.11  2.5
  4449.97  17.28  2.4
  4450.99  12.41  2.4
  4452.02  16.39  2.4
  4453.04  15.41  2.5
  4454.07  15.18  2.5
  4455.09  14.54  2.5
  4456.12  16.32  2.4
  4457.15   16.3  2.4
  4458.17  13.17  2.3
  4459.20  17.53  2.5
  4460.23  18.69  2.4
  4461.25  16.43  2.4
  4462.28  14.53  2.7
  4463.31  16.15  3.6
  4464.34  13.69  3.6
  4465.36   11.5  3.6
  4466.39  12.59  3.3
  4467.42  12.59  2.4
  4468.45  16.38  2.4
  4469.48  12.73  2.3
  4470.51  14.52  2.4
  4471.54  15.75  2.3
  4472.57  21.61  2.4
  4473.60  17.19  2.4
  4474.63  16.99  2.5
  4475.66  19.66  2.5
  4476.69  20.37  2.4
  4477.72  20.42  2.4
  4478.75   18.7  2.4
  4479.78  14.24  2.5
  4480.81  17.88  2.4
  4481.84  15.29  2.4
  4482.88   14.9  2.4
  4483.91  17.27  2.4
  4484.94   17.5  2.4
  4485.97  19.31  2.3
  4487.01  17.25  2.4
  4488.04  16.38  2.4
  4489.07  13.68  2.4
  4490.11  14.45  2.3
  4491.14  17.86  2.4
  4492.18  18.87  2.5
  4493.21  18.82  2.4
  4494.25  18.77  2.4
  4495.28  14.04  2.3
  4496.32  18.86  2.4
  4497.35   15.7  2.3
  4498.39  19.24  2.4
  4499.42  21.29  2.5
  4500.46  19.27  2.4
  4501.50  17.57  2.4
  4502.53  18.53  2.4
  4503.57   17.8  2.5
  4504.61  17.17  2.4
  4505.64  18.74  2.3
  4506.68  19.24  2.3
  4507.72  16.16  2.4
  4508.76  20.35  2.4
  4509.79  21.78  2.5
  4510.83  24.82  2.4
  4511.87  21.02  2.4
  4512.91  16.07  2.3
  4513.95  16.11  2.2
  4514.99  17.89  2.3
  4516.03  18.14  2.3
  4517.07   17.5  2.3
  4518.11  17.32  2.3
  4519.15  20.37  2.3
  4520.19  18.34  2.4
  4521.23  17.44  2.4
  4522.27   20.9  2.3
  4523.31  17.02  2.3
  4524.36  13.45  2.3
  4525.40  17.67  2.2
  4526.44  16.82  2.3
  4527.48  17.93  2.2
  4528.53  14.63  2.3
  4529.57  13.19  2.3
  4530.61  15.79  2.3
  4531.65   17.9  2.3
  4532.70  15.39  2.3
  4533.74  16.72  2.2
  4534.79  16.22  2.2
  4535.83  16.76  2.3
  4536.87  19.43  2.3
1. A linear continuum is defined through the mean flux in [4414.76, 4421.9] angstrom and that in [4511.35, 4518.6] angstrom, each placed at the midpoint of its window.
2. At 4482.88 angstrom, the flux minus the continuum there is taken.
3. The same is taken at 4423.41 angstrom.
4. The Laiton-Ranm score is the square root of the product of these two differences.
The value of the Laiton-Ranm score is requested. 3.5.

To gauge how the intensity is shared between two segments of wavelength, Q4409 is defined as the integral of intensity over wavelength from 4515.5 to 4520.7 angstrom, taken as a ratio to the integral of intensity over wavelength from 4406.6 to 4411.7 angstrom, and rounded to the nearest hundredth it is 1.14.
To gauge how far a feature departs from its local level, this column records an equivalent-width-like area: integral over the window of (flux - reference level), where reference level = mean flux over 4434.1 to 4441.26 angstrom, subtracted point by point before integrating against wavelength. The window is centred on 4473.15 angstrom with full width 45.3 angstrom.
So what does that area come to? -16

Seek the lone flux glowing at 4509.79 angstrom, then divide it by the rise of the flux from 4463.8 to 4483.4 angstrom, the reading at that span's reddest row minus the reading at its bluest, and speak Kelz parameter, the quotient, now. 18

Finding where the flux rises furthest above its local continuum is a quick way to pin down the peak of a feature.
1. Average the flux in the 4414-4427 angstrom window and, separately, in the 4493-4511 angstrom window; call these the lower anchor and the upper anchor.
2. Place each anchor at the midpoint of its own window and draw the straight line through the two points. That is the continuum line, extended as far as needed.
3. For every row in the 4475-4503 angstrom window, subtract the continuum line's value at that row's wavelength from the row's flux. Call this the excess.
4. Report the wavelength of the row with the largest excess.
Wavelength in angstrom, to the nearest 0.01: 4499.42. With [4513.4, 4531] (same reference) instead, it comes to 4522.27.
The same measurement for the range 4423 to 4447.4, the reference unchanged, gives 4440.75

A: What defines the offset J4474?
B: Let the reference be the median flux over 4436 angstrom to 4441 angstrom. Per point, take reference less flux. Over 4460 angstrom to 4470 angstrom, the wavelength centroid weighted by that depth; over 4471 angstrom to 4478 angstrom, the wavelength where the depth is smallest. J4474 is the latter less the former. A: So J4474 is 6.9 angstrom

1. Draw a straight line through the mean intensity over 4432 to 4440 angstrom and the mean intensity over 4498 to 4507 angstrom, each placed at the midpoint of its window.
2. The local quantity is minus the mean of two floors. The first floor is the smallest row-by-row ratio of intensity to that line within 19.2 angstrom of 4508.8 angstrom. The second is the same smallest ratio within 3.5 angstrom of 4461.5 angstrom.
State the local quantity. -0.73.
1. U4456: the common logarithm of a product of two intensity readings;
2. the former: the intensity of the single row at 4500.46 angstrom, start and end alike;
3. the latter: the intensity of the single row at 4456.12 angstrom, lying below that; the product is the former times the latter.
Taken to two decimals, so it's 2.50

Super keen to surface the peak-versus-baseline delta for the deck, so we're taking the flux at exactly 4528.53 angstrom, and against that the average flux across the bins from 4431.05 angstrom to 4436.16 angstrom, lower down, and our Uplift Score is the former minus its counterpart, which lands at 0.0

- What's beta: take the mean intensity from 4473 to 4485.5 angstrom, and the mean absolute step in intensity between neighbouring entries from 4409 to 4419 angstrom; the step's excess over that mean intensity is -15.3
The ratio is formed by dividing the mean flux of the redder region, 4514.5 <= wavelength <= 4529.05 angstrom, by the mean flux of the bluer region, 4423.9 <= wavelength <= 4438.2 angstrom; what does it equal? 1.13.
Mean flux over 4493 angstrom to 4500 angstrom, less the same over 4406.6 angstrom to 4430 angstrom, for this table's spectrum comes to 1.5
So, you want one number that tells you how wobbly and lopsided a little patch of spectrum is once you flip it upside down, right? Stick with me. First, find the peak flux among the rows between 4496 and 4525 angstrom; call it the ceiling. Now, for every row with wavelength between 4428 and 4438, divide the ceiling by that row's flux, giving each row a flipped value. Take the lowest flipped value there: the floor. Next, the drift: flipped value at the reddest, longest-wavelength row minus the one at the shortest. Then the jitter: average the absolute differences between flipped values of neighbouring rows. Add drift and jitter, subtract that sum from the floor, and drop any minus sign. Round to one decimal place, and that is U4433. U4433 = 0.8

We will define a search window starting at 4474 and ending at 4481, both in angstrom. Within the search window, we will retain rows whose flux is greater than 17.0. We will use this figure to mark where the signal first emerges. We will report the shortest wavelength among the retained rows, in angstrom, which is 4475.66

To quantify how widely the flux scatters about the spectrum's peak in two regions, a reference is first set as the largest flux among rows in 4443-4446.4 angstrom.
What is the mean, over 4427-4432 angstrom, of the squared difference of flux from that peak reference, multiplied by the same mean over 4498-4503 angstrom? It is 10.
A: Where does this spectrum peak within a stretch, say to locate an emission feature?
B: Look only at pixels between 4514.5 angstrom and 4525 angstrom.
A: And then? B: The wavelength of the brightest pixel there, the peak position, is 4522.27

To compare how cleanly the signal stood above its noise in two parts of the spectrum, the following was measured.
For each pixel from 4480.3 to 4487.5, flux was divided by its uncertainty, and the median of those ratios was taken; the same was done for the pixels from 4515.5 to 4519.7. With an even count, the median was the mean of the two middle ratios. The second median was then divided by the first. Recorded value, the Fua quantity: 1.08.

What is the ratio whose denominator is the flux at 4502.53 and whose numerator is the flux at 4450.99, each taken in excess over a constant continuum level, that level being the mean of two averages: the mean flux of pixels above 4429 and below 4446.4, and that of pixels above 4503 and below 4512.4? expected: -14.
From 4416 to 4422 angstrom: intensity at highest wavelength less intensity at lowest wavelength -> 7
